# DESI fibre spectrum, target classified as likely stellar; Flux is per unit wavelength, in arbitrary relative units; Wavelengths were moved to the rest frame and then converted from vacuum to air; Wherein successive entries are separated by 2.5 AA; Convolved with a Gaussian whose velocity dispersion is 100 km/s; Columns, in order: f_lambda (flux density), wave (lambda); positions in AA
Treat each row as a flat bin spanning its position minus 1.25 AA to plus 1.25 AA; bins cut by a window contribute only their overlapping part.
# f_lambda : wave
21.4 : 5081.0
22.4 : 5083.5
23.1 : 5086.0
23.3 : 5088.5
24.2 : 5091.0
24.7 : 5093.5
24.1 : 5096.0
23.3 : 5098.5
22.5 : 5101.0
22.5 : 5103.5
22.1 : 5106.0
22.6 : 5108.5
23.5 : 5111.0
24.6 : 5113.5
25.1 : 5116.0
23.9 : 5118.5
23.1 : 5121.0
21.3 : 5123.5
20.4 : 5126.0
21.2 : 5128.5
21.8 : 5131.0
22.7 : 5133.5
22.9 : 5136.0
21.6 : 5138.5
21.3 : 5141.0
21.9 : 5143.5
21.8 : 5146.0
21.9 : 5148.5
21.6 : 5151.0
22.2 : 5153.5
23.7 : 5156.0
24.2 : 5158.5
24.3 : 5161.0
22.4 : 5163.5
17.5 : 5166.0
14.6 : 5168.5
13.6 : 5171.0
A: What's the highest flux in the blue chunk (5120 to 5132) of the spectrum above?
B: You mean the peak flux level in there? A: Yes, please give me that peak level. 23.1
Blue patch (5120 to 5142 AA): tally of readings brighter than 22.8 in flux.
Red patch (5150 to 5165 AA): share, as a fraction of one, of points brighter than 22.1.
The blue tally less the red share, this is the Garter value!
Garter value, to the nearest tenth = 1.2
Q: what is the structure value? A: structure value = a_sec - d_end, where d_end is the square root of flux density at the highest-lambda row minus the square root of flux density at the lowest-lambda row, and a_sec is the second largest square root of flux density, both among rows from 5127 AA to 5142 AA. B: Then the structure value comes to 4.75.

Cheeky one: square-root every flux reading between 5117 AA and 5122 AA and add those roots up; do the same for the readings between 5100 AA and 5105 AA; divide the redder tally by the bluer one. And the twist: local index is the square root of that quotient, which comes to 1.01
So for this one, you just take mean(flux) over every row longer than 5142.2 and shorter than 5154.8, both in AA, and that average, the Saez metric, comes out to 21.9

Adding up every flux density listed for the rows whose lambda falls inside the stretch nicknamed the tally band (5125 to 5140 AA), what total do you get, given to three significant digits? 131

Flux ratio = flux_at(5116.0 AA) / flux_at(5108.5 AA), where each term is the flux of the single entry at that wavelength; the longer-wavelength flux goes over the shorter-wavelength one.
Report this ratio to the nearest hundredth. 1.11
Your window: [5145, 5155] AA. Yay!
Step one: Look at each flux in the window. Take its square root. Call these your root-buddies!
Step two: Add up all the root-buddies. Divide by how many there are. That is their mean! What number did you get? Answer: 4.68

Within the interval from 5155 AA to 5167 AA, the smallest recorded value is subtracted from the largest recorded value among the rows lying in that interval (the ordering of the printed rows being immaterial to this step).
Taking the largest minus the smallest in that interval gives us 6.8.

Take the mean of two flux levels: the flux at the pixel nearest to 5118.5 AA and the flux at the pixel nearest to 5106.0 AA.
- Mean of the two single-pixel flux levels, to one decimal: 23.0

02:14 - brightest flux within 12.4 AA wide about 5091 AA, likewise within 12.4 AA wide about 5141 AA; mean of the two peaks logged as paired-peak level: 23.8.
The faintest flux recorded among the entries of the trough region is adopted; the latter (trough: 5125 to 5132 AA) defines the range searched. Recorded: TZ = 20.4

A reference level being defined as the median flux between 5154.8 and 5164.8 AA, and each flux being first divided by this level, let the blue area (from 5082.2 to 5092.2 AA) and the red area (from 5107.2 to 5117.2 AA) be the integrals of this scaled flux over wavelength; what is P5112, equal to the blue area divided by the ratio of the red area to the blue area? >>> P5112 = 9.4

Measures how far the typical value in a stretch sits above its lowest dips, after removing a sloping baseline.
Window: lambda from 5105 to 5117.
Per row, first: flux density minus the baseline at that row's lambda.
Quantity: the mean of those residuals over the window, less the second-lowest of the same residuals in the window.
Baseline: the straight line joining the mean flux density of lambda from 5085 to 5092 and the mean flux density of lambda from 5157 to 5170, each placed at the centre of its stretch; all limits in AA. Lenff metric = 1.08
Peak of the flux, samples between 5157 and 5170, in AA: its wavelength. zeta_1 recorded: 5161.0 AA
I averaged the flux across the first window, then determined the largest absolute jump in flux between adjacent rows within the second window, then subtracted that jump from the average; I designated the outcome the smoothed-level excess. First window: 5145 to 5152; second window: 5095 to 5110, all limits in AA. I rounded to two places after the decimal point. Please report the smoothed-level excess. 20.97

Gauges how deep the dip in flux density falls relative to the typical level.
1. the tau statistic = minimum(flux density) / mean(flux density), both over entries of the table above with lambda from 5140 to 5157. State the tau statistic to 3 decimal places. 0.966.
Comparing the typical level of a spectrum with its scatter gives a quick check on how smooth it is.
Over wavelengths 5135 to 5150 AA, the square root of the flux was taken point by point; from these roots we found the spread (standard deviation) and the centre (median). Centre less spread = 4.62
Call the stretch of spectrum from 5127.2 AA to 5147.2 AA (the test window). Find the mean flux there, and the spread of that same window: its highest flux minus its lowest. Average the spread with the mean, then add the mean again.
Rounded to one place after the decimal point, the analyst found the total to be 33.7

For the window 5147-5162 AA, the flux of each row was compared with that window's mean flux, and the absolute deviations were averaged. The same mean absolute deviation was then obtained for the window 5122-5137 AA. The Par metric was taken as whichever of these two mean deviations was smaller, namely 0.75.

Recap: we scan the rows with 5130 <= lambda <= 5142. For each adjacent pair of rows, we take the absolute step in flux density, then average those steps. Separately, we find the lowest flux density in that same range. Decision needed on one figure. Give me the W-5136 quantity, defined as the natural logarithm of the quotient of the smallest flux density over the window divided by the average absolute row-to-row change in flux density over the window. 3.5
